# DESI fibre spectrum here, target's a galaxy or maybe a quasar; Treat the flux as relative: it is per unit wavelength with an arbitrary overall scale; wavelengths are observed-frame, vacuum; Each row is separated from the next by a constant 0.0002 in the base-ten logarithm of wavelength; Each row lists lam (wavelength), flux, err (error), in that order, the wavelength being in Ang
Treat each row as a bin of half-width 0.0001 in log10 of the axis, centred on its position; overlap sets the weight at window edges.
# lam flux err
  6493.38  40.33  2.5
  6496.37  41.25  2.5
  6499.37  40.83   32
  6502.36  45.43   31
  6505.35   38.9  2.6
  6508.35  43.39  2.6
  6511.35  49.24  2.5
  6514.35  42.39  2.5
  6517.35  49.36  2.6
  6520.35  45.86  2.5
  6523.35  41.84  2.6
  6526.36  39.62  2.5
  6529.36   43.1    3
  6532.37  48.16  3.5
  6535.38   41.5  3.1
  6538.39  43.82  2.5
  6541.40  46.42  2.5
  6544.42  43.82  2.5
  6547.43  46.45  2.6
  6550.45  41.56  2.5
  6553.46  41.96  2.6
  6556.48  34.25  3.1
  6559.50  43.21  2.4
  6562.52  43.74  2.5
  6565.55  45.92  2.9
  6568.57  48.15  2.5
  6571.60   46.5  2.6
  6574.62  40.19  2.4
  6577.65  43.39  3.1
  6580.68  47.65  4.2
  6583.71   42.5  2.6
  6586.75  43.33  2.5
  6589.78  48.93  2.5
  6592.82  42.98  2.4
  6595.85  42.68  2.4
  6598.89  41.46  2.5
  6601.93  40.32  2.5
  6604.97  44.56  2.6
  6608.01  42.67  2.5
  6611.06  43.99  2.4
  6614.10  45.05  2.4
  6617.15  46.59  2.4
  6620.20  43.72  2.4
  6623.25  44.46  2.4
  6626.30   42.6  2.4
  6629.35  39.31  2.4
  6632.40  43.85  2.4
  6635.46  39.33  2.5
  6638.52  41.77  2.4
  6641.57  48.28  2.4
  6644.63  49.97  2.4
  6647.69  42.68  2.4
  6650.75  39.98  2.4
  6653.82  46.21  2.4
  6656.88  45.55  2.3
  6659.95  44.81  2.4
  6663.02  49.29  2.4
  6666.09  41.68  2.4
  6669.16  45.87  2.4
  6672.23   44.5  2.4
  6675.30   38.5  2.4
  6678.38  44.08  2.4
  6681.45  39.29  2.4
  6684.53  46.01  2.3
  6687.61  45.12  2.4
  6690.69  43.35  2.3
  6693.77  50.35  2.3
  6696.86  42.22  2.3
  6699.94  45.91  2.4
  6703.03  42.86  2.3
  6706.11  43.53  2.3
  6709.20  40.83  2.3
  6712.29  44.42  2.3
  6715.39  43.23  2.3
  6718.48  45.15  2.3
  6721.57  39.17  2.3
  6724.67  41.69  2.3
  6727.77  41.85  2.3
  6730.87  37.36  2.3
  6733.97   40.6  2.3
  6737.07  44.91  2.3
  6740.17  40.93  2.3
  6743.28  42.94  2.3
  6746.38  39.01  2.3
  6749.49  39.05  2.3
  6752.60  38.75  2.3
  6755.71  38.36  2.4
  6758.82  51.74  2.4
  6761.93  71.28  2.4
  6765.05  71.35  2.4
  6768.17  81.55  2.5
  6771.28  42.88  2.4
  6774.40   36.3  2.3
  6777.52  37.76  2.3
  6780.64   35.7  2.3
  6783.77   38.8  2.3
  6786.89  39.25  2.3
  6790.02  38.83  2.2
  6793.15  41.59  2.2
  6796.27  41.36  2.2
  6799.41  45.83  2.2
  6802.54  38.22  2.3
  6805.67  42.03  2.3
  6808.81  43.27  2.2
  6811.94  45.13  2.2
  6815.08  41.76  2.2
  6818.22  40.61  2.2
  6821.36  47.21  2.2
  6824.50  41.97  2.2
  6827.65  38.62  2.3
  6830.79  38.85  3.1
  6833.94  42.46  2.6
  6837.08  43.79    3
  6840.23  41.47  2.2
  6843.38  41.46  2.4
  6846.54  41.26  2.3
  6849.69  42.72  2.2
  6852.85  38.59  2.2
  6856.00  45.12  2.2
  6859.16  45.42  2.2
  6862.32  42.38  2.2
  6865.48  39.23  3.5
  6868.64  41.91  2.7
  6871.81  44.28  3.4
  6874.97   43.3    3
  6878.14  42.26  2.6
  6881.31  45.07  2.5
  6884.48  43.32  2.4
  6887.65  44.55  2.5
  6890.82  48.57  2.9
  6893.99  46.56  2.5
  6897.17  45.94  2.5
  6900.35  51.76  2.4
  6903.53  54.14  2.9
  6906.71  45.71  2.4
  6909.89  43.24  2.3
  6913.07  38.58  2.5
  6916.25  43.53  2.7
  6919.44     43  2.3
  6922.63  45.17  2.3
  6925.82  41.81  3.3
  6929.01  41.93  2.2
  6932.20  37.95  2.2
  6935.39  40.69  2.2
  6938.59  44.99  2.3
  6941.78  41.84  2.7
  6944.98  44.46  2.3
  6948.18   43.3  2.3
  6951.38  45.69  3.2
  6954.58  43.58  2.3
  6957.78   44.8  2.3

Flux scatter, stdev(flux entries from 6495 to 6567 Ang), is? 3.4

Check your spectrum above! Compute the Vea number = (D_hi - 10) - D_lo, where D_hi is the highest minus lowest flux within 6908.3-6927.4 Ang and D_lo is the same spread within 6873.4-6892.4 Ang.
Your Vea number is -10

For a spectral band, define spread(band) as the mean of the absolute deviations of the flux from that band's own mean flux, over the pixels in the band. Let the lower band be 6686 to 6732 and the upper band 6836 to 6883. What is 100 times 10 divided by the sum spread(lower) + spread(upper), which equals 270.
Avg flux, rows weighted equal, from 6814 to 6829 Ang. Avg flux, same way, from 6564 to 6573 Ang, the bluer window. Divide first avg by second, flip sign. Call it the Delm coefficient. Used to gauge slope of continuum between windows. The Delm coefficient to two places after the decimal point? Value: -0.90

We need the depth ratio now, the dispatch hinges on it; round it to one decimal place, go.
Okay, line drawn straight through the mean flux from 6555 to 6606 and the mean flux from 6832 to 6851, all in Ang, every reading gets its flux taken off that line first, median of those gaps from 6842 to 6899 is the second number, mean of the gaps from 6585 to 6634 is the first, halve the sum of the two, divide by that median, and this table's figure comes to 0.6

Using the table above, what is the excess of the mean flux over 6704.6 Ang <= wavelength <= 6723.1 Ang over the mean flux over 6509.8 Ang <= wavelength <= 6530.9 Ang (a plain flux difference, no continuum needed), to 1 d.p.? -1.8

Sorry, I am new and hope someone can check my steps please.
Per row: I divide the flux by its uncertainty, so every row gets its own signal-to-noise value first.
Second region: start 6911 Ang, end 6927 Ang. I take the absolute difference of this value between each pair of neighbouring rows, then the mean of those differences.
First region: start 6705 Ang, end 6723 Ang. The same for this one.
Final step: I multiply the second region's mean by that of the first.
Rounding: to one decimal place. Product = 3.7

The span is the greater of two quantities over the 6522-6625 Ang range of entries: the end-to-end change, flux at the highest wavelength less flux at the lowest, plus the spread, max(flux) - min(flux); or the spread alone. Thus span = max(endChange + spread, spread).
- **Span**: 17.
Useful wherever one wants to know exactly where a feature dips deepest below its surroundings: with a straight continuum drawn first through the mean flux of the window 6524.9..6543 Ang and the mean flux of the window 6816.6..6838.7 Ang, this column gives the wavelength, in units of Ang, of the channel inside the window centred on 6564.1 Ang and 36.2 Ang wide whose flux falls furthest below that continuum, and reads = 6556.48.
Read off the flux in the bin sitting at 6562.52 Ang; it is 43.74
